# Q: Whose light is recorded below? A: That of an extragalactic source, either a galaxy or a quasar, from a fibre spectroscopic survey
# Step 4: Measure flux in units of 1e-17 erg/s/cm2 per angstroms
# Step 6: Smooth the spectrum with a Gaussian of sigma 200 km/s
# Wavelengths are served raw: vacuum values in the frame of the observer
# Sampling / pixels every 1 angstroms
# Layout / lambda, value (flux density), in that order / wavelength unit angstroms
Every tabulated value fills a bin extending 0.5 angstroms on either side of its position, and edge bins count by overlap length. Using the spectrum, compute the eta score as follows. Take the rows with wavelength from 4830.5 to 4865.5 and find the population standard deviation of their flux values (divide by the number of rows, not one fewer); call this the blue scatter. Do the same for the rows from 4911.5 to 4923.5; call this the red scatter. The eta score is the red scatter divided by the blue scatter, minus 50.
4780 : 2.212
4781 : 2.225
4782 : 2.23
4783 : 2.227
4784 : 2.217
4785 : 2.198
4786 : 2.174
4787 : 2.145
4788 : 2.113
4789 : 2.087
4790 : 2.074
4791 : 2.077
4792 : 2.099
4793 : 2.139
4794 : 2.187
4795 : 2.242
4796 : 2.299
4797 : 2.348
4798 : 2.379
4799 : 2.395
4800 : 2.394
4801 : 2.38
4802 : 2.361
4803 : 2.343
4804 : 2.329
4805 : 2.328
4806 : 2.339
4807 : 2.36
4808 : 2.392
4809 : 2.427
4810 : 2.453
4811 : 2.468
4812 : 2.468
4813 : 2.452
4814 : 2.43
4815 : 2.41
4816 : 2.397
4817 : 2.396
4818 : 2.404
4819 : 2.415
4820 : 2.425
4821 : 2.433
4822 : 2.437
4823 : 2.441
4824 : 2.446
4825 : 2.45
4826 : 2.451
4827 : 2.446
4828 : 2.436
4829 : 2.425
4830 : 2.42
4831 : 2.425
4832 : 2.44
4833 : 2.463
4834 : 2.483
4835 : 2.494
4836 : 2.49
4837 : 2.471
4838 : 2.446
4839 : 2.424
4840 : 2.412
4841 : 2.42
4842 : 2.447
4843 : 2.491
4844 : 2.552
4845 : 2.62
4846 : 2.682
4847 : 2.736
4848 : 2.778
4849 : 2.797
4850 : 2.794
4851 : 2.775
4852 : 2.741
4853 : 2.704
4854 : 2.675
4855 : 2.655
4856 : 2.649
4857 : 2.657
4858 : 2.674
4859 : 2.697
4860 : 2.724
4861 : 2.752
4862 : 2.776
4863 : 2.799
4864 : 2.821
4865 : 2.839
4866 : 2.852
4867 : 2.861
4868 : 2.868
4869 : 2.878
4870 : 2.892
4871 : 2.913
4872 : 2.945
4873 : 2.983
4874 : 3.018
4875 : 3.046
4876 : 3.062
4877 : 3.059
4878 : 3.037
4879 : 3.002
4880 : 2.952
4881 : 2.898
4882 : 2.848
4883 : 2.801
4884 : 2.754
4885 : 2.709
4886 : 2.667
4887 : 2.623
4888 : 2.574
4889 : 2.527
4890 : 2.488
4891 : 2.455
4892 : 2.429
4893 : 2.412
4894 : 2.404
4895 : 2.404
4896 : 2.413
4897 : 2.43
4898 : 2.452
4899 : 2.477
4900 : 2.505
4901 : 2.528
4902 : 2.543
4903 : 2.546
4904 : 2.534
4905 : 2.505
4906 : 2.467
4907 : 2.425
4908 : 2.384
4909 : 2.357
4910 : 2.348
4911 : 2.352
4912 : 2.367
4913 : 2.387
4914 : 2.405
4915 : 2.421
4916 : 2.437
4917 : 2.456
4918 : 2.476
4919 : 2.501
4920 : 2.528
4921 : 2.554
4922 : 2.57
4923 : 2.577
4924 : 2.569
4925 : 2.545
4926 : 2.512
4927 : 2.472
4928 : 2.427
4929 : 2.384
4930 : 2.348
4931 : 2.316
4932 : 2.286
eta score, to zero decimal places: -50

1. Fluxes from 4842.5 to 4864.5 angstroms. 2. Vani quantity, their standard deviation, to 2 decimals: 0.08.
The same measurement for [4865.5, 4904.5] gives 0.23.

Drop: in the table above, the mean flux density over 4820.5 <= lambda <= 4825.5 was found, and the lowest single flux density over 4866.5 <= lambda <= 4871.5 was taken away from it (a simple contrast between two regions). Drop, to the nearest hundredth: -0.42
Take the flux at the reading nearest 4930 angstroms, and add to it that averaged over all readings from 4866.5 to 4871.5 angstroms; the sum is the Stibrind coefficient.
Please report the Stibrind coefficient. 5.2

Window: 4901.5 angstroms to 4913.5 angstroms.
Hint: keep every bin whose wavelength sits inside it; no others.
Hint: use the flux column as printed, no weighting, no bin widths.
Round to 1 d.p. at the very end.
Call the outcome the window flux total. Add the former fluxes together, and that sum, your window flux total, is 29.2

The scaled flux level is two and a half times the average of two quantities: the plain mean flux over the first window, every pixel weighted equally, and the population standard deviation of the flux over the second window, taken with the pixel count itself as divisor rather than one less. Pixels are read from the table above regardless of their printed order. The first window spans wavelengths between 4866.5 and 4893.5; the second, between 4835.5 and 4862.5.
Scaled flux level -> 3.67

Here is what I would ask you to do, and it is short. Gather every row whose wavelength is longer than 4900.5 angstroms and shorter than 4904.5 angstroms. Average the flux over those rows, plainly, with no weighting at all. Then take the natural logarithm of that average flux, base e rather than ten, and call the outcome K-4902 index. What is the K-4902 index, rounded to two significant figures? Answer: 0.93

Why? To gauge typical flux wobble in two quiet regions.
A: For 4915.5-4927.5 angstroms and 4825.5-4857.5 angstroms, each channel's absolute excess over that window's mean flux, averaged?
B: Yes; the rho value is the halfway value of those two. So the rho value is 0.083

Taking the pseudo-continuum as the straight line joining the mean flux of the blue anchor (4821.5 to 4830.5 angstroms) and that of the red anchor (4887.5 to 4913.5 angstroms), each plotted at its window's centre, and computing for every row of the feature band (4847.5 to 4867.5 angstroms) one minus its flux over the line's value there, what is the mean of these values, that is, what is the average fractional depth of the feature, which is -0.13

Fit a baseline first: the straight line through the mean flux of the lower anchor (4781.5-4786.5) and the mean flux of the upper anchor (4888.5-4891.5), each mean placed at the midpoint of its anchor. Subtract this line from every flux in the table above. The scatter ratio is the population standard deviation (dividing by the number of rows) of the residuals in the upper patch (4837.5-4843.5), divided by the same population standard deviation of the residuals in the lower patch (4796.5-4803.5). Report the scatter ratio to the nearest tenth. 1.1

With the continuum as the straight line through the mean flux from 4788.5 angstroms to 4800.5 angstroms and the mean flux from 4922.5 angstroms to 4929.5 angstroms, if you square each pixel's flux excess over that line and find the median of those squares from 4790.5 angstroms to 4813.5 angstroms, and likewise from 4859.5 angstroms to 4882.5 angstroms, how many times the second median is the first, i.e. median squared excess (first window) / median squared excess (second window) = 0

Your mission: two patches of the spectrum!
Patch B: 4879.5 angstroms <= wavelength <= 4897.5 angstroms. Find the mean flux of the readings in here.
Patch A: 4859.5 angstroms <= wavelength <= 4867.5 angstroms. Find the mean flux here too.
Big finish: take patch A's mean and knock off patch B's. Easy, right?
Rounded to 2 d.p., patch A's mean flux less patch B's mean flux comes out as 0.20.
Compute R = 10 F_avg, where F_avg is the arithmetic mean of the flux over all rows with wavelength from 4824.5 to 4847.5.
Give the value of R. 24.8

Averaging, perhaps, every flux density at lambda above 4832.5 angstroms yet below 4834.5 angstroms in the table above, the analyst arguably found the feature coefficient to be 2.47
